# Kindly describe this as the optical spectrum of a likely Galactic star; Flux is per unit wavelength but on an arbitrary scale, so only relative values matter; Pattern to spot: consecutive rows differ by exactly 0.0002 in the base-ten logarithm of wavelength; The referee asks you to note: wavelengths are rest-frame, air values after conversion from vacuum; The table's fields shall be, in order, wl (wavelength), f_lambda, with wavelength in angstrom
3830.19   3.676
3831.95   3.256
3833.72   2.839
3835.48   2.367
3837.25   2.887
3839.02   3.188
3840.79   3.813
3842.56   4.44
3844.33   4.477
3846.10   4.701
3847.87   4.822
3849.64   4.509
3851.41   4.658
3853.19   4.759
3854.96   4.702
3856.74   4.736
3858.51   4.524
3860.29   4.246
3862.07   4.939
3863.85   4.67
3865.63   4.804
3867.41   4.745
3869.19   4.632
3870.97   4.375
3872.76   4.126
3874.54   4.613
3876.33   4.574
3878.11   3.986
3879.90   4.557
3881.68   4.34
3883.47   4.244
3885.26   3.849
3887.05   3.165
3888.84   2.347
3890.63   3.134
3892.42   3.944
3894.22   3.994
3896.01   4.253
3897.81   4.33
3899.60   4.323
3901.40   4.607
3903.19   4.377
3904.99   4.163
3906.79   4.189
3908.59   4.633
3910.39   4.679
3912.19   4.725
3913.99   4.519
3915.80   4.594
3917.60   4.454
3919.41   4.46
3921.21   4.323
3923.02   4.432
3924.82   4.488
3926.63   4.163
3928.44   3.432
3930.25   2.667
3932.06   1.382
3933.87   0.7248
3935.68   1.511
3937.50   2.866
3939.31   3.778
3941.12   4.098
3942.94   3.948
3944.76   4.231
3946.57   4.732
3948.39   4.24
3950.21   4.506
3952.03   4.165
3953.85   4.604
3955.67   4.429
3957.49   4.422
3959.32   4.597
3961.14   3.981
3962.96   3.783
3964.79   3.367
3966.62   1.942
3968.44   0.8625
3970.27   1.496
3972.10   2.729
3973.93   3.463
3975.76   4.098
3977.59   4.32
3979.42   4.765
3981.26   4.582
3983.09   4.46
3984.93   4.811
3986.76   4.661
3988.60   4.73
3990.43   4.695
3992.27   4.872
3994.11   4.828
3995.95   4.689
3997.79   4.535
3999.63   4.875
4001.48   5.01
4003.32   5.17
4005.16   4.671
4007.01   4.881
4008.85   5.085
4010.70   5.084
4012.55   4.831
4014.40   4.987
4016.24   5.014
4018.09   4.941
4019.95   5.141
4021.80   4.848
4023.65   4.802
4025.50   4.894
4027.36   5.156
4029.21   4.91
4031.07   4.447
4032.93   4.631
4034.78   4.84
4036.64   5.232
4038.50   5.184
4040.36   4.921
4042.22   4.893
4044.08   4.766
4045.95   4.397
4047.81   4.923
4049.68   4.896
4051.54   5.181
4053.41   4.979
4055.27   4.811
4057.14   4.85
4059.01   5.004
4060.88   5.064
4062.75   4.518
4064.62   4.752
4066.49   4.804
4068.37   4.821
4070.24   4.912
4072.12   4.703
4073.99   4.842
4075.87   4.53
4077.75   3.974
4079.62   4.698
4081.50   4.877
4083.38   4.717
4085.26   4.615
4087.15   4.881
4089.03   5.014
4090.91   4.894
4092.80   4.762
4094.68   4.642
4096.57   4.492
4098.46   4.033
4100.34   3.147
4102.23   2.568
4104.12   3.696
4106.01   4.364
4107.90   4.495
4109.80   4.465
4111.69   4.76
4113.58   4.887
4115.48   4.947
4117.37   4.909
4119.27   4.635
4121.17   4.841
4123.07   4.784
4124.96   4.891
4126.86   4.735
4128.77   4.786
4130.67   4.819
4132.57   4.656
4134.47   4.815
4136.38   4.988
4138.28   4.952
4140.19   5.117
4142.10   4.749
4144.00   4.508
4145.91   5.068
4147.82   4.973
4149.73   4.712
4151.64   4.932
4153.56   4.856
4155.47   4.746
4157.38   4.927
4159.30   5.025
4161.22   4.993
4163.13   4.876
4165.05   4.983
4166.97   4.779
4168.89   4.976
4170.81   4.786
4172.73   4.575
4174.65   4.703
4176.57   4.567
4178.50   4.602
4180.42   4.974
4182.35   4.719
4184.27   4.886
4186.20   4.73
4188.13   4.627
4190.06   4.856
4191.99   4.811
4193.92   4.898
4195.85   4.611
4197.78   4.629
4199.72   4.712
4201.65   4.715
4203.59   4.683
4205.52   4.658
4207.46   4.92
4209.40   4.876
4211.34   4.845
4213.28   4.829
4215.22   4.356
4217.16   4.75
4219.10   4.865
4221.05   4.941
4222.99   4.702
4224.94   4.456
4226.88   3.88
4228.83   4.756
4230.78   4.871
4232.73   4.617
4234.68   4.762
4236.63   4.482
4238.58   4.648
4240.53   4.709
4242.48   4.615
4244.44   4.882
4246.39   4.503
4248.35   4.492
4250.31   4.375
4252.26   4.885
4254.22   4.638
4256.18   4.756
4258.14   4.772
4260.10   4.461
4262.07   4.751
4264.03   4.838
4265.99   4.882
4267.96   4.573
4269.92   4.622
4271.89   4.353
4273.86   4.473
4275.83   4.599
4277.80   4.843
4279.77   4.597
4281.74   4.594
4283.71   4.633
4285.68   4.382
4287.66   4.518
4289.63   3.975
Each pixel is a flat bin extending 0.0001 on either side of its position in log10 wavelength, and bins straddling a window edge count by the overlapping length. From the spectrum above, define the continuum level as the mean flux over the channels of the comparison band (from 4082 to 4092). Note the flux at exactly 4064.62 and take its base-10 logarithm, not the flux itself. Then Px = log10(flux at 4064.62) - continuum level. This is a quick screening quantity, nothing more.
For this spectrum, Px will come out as -4.15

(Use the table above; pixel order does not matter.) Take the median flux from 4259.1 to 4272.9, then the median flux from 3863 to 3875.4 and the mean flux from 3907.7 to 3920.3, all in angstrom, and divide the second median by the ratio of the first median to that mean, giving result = 4.6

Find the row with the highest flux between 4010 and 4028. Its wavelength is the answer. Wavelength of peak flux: 4027.36 angstrom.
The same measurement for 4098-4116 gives 4115.48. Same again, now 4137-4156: 4140.19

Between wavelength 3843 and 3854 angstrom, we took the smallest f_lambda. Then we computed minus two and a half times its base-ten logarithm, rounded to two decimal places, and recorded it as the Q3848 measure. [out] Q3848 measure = -1.63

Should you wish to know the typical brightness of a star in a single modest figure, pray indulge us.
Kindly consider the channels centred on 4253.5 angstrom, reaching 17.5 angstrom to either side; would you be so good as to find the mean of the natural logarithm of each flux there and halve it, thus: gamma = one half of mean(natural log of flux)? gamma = 0.77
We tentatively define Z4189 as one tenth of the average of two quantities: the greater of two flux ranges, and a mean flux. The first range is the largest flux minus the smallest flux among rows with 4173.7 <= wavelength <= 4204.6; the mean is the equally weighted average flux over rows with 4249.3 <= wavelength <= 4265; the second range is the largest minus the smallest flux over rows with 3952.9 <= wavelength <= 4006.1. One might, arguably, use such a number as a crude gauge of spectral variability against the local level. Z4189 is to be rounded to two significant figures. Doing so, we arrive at 0.45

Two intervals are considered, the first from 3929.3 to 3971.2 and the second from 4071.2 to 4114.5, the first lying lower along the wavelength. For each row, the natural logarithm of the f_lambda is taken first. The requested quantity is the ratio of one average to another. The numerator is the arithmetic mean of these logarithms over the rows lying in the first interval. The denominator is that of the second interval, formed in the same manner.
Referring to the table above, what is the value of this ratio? 0.73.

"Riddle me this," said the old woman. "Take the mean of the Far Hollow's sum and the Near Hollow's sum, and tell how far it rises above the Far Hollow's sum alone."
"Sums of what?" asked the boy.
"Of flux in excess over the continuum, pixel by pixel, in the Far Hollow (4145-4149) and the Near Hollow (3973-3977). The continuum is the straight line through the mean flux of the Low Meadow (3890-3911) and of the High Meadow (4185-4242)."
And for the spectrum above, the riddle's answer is -1.0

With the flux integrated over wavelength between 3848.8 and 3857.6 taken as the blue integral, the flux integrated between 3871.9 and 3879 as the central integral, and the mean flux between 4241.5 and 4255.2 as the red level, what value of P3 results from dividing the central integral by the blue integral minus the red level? 0.8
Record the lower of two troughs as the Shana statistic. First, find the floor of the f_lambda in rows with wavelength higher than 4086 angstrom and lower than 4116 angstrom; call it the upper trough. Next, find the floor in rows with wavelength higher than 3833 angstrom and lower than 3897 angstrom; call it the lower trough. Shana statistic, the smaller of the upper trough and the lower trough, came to 2.3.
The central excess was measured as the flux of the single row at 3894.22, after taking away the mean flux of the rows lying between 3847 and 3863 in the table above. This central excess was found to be -0.66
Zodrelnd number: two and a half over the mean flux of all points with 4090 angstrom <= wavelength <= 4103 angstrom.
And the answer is 0.61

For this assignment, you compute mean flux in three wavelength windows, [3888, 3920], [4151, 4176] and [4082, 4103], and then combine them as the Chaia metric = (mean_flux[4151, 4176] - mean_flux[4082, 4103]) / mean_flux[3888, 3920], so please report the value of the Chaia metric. 0.12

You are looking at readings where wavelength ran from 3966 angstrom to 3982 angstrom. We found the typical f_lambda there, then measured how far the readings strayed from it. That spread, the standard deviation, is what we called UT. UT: 1.4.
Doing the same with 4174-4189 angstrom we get 0.1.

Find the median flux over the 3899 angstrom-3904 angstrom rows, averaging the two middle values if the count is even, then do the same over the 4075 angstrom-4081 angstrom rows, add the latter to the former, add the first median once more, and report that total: 13.3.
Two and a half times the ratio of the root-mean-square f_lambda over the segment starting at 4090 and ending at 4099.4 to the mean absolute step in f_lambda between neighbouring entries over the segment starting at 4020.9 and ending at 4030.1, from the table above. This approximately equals 71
